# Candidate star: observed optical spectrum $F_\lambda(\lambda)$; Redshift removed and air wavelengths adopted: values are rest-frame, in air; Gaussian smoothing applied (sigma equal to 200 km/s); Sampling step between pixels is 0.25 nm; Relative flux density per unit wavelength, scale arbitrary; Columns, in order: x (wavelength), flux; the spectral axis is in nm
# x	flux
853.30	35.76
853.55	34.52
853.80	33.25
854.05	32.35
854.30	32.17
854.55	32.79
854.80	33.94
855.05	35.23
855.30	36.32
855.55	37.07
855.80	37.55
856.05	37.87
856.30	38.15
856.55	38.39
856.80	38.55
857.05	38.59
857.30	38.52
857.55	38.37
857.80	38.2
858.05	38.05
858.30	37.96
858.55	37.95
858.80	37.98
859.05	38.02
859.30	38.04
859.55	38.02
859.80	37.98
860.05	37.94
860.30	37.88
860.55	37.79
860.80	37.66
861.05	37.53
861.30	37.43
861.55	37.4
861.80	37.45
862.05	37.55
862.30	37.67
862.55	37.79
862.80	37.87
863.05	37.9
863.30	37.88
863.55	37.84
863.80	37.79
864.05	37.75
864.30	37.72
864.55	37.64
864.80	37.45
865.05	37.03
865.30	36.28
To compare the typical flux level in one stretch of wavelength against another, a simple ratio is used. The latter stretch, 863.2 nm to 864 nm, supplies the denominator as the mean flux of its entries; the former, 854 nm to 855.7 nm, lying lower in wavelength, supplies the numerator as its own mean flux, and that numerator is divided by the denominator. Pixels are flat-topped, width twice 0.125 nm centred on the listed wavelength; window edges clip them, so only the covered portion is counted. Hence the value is 0.91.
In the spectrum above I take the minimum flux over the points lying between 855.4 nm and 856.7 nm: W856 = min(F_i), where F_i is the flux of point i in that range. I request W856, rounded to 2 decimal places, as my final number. 37.07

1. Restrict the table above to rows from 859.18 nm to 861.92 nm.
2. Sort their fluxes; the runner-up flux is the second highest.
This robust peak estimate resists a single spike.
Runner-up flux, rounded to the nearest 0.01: 38.02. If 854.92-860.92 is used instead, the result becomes 38.55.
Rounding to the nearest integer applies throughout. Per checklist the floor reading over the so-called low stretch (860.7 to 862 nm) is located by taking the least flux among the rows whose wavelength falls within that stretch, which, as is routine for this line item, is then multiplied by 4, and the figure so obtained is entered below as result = 150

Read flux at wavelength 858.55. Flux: 37.95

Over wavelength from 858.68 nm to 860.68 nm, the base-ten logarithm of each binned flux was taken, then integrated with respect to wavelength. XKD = 3.16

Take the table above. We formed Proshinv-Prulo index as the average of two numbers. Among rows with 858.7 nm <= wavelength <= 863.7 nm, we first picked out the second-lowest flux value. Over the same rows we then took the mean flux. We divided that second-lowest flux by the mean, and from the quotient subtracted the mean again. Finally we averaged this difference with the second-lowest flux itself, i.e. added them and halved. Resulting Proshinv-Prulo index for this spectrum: 0.32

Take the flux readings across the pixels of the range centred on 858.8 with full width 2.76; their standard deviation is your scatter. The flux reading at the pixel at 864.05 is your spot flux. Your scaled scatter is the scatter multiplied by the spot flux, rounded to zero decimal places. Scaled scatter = 5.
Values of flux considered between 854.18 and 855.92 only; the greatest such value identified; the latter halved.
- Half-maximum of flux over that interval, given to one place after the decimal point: 18.8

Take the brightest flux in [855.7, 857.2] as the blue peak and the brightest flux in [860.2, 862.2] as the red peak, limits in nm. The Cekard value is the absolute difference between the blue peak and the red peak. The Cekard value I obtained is 0.7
